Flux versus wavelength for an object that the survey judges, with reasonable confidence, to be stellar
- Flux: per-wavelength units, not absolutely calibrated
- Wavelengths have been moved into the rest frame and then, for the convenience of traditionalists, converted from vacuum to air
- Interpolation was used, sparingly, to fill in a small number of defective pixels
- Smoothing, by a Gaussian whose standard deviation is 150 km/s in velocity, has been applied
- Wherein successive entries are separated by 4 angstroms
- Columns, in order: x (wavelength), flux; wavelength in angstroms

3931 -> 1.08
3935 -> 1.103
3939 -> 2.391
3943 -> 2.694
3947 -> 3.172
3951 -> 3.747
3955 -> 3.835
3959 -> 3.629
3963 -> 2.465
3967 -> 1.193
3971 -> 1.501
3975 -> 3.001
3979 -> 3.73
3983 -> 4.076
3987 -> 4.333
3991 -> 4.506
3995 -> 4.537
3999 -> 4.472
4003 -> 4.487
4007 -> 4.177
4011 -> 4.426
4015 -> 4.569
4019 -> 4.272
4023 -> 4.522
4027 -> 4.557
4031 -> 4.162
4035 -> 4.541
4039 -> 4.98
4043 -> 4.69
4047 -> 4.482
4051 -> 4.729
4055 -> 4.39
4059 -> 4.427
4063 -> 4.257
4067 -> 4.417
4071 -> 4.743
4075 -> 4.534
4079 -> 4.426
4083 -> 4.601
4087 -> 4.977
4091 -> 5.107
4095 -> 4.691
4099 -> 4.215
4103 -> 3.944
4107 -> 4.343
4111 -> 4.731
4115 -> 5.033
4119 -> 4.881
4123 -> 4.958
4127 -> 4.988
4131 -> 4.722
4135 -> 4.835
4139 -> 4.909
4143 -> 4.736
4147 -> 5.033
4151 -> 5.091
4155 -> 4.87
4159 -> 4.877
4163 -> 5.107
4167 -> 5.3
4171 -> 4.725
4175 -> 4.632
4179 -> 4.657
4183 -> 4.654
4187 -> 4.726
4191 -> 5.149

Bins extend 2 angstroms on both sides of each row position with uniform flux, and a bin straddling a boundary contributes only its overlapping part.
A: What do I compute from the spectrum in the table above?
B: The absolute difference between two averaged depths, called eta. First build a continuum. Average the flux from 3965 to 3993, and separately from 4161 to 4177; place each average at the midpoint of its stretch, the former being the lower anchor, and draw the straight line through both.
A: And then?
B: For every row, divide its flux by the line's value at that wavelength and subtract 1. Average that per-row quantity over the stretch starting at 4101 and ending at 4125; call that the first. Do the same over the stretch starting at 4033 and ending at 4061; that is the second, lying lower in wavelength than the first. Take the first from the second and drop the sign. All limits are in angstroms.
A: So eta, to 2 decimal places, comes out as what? 0.16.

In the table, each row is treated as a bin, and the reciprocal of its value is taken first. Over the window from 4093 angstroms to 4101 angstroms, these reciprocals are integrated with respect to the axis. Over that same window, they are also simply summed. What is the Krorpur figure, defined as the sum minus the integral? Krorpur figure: -1.35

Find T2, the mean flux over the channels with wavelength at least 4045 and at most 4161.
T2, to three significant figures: 4.69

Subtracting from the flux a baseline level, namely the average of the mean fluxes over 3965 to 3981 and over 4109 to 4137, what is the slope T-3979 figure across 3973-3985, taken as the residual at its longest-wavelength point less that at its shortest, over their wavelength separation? 0.13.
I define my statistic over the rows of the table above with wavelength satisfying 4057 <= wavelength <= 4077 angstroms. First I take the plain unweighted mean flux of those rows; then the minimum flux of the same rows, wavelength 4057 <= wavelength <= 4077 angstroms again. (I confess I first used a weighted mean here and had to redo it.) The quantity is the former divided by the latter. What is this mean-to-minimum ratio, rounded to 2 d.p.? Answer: 1.05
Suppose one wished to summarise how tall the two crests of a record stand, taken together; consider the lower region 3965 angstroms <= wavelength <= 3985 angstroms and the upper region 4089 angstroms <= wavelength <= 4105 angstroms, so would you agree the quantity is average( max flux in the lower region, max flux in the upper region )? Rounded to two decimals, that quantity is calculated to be 4.59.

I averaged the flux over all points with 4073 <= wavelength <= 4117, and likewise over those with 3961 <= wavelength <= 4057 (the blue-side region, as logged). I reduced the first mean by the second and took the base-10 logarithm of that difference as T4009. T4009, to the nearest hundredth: -0.25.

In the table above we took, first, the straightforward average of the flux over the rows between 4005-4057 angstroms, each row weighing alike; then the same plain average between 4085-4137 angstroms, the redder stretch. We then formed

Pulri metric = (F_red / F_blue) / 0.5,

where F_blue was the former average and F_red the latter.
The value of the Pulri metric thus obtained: 2.10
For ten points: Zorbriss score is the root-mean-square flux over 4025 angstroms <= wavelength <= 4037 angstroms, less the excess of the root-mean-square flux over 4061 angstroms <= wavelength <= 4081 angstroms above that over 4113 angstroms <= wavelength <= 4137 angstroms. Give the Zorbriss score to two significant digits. 4.8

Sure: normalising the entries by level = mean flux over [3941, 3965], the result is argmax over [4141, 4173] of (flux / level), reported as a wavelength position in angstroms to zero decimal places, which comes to 4167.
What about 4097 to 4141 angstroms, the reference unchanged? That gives 4115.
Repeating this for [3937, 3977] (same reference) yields 3955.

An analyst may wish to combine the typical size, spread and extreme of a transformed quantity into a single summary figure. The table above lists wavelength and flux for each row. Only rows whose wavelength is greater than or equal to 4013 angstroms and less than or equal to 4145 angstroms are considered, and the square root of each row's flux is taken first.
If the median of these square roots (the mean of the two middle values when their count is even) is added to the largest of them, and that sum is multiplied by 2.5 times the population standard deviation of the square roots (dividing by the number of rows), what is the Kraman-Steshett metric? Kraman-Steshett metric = 0.72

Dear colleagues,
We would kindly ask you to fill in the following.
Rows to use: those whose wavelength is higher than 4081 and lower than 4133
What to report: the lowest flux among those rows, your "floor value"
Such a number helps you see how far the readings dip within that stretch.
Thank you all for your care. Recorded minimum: 3.944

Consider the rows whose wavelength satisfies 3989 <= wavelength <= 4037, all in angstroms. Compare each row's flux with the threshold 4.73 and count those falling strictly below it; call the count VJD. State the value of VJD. 12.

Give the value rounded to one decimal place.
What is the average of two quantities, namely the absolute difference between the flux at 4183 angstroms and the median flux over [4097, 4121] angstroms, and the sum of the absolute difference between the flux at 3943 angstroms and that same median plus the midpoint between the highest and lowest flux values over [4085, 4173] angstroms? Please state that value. 3.3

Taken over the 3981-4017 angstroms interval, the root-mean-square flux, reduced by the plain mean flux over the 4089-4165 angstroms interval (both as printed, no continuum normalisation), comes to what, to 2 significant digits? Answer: -0.39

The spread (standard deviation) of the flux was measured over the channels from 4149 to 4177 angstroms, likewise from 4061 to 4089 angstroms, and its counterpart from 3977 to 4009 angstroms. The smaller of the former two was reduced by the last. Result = -0.05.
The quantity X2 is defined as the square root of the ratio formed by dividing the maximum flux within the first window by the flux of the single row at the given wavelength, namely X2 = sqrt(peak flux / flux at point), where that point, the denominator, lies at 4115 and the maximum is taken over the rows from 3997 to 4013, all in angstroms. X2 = 0.94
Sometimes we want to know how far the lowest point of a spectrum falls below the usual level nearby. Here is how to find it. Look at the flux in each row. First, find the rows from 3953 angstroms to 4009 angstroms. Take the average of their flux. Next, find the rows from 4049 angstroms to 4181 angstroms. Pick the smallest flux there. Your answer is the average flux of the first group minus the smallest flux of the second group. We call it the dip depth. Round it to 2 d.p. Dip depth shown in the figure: -0.38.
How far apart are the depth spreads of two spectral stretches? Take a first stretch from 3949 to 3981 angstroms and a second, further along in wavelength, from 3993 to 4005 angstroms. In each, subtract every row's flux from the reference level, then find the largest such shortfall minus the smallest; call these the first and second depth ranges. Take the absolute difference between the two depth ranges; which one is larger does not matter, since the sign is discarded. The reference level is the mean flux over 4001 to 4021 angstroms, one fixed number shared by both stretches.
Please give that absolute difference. 2.6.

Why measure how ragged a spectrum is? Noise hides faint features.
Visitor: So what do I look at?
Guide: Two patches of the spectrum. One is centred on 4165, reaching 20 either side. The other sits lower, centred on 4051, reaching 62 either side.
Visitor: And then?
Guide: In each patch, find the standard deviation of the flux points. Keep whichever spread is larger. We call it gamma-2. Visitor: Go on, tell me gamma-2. 0.25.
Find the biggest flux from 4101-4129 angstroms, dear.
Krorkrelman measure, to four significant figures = 5.033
